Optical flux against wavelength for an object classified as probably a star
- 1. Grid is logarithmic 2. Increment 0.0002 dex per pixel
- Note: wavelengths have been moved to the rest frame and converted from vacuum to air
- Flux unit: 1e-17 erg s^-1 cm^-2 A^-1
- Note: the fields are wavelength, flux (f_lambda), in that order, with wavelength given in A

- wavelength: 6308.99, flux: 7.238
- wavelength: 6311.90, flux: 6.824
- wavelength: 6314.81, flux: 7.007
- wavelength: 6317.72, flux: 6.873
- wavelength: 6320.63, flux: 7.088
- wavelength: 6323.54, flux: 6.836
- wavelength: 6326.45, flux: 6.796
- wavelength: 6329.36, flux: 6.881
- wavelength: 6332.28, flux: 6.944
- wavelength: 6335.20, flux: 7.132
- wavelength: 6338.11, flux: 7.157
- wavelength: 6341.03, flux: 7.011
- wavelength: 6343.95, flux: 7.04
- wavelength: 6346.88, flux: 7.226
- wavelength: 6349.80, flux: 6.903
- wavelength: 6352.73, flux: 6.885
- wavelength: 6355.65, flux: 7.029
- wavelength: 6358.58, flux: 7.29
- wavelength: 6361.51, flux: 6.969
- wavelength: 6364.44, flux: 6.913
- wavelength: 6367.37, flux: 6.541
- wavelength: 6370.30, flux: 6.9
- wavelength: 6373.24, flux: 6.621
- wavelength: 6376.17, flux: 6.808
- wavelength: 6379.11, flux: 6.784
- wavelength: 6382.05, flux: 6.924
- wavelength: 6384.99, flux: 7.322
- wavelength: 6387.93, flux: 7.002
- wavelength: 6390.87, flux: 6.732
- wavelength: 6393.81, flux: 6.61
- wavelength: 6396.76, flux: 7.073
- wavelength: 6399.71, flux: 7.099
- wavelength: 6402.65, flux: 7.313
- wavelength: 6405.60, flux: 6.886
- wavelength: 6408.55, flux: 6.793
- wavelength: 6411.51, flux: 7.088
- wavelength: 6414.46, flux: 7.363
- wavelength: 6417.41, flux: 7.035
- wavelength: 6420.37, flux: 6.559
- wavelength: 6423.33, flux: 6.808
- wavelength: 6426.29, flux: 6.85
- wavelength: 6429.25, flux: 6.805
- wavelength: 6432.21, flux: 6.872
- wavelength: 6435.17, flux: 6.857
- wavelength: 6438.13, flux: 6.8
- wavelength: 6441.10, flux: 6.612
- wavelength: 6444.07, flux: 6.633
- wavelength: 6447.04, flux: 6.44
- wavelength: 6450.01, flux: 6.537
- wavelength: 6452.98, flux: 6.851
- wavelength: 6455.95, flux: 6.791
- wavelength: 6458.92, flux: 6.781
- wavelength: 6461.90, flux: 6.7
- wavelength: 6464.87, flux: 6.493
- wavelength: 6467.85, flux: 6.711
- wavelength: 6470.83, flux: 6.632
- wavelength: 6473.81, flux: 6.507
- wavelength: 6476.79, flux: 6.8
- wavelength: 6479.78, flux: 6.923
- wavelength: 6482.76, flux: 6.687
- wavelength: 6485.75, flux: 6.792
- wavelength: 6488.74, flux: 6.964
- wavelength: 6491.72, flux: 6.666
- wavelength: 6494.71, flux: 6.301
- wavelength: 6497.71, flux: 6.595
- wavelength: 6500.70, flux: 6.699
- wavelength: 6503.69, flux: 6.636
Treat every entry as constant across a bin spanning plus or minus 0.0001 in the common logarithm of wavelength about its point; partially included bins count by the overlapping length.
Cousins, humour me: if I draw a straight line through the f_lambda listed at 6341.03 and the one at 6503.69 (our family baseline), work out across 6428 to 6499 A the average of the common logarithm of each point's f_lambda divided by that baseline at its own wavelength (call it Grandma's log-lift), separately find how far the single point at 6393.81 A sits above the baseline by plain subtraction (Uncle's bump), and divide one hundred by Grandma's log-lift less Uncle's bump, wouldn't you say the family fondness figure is 361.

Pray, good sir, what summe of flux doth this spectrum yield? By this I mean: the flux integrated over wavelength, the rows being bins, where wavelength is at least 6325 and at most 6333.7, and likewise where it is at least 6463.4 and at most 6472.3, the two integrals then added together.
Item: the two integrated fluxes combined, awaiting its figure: 119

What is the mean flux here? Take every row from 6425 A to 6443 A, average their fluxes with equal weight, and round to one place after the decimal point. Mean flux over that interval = 6.8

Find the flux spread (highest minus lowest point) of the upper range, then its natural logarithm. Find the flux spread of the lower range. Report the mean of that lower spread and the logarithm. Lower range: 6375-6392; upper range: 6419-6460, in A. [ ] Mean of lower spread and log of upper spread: -0.12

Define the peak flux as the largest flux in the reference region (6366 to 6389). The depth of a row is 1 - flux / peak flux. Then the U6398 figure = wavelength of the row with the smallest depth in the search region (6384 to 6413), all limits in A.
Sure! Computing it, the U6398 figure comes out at 6384.99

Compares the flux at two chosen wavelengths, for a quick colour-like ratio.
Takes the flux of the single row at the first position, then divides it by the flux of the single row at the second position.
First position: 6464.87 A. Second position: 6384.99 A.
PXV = 0.89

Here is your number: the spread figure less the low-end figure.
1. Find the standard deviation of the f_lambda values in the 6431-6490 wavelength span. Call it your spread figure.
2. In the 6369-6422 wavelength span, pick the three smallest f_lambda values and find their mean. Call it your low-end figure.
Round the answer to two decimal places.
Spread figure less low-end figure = -6.45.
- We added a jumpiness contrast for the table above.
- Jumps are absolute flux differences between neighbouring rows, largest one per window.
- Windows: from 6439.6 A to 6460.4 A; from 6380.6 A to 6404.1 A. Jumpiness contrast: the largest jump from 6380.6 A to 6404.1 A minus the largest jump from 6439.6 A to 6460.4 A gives 0.15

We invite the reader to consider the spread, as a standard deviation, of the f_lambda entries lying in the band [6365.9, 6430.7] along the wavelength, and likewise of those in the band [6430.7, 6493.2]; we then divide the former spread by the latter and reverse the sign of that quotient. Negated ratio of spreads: -1.6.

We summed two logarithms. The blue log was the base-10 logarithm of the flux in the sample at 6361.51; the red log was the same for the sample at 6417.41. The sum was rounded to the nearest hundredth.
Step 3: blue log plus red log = 1.69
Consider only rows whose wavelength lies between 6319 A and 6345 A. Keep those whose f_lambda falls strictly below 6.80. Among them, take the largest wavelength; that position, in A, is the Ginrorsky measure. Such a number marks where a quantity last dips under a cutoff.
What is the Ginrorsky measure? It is 6326.45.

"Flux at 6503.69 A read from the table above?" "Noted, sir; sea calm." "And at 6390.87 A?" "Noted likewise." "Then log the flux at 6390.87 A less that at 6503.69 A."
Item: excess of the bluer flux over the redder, 0.10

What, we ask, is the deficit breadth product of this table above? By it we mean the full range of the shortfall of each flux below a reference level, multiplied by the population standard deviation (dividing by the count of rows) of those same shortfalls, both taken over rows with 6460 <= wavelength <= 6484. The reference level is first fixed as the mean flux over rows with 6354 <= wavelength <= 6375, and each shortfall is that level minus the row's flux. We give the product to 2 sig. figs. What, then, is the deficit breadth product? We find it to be 0.057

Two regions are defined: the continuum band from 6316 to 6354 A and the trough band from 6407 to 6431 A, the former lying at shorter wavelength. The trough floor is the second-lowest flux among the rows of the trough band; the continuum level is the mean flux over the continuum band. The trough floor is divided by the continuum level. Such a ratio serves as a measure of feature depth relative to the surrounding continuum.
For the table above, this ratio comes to 0.973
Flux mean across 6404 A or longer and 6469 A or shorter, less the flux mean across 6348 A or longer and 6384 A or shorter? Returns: -0.10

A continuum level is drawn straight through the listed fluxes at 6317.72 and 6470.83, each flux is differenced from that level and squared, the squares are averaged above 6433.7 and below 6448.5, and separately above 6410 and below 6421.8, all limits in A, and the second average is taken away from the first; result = -0.15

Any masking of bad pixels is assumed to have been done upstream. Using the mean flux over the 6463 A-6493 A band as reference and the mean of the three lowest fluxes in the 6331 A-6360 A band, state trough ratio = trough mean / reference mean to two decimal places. 1.03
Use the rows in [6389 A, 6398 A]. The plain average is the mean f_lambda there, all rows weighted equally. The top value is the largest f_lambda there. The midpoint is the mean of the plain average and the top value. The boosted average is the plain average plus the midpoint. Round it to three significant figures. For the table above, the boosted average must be 13.7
